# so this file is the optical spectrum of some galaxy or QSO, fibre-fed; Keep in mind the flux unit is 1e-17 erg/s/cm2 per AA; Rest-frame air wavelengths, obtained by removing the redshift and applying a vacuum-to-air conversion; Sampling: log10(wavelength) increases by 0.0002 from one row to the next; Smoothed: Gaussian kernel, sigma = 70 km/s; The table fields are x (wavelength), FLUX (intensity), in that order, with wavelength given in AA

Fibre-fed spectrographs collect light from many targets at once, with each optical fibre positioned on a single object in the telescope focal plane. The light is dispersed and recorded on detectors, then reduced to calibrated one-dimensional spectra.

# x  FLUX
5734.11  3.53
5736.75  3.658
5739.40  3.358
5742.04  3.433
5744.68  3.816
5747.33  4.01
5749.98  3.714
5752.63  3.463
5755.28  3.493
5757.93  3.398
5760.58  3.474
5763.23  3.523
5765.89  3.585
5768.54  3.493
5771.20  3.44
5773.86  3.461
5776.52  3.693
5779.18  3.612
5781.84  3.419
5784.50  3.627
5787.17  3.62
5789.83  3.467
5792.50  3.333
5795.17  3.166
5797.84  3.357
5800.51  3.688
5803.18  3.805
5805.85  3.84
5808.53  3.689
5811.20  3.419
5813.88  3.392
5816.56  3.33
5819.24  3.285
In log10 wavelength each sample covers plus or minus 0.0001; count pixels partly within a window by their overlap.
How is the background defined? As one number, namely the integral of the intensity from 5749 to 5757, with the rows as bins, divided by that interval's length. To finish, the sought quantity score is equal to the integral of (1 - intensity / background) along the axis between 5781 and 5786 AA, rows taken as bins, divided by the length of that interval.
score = 0.002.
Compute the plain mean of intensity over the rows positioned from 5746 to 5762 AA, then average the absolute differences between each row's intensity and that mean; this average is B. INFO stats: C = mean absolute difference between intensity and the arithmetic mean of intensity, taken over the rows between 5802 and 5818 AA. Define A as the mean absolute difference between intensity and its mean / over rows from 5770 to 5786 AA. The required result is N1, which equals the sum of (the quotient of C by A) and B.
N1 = 2.1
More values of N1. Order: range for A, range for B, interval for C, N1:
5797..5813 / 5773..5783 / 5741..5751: 1.1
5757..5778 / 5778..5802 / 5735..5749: 3.2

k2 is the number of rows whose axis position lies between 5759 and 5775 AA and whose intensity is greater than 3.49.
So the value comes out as 3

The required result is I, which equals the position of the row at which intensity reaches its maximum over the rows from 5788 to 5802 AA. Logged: 5800.51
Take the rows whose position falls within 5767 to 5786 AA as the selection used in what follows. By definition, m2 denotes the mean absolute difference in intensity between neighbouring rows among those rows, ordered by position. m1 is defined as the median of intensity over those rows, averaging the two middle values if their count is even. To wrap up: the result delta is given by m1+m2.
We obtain 3.62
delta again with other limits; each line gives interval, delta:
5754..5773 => 3.56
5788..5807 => 3.63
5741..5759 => 3.70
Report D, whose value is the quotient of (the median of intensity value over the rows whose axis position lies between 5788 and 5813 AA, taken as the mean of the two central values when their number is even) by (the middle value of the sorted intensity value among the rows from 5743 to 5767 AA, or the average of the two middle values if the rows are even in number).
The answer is 0.98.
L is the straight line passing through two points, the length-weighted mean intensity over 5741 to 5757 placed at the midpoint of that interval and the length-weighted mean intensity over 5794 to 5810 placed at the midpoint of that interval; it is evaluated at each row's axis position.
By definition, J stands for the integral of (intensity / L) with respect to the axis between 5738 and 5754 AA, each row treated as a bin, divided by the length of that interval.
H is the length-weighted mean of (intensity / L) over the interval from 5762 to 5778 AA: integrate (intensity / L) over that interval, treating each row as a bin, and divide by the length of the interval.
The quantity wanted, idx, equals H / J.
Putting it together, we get 0.98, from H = 0.97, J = 0.993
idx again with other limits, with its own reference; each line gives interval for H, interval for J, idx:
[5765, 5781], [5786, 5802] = 1.02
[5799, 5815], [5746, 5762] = 1.03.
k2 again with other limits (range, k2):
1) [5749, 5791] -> 9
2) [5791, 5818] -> 4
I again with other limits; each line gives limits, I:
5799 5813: 5805.85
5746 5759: 5747.33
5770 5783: 5776.52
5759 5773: 5765.89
